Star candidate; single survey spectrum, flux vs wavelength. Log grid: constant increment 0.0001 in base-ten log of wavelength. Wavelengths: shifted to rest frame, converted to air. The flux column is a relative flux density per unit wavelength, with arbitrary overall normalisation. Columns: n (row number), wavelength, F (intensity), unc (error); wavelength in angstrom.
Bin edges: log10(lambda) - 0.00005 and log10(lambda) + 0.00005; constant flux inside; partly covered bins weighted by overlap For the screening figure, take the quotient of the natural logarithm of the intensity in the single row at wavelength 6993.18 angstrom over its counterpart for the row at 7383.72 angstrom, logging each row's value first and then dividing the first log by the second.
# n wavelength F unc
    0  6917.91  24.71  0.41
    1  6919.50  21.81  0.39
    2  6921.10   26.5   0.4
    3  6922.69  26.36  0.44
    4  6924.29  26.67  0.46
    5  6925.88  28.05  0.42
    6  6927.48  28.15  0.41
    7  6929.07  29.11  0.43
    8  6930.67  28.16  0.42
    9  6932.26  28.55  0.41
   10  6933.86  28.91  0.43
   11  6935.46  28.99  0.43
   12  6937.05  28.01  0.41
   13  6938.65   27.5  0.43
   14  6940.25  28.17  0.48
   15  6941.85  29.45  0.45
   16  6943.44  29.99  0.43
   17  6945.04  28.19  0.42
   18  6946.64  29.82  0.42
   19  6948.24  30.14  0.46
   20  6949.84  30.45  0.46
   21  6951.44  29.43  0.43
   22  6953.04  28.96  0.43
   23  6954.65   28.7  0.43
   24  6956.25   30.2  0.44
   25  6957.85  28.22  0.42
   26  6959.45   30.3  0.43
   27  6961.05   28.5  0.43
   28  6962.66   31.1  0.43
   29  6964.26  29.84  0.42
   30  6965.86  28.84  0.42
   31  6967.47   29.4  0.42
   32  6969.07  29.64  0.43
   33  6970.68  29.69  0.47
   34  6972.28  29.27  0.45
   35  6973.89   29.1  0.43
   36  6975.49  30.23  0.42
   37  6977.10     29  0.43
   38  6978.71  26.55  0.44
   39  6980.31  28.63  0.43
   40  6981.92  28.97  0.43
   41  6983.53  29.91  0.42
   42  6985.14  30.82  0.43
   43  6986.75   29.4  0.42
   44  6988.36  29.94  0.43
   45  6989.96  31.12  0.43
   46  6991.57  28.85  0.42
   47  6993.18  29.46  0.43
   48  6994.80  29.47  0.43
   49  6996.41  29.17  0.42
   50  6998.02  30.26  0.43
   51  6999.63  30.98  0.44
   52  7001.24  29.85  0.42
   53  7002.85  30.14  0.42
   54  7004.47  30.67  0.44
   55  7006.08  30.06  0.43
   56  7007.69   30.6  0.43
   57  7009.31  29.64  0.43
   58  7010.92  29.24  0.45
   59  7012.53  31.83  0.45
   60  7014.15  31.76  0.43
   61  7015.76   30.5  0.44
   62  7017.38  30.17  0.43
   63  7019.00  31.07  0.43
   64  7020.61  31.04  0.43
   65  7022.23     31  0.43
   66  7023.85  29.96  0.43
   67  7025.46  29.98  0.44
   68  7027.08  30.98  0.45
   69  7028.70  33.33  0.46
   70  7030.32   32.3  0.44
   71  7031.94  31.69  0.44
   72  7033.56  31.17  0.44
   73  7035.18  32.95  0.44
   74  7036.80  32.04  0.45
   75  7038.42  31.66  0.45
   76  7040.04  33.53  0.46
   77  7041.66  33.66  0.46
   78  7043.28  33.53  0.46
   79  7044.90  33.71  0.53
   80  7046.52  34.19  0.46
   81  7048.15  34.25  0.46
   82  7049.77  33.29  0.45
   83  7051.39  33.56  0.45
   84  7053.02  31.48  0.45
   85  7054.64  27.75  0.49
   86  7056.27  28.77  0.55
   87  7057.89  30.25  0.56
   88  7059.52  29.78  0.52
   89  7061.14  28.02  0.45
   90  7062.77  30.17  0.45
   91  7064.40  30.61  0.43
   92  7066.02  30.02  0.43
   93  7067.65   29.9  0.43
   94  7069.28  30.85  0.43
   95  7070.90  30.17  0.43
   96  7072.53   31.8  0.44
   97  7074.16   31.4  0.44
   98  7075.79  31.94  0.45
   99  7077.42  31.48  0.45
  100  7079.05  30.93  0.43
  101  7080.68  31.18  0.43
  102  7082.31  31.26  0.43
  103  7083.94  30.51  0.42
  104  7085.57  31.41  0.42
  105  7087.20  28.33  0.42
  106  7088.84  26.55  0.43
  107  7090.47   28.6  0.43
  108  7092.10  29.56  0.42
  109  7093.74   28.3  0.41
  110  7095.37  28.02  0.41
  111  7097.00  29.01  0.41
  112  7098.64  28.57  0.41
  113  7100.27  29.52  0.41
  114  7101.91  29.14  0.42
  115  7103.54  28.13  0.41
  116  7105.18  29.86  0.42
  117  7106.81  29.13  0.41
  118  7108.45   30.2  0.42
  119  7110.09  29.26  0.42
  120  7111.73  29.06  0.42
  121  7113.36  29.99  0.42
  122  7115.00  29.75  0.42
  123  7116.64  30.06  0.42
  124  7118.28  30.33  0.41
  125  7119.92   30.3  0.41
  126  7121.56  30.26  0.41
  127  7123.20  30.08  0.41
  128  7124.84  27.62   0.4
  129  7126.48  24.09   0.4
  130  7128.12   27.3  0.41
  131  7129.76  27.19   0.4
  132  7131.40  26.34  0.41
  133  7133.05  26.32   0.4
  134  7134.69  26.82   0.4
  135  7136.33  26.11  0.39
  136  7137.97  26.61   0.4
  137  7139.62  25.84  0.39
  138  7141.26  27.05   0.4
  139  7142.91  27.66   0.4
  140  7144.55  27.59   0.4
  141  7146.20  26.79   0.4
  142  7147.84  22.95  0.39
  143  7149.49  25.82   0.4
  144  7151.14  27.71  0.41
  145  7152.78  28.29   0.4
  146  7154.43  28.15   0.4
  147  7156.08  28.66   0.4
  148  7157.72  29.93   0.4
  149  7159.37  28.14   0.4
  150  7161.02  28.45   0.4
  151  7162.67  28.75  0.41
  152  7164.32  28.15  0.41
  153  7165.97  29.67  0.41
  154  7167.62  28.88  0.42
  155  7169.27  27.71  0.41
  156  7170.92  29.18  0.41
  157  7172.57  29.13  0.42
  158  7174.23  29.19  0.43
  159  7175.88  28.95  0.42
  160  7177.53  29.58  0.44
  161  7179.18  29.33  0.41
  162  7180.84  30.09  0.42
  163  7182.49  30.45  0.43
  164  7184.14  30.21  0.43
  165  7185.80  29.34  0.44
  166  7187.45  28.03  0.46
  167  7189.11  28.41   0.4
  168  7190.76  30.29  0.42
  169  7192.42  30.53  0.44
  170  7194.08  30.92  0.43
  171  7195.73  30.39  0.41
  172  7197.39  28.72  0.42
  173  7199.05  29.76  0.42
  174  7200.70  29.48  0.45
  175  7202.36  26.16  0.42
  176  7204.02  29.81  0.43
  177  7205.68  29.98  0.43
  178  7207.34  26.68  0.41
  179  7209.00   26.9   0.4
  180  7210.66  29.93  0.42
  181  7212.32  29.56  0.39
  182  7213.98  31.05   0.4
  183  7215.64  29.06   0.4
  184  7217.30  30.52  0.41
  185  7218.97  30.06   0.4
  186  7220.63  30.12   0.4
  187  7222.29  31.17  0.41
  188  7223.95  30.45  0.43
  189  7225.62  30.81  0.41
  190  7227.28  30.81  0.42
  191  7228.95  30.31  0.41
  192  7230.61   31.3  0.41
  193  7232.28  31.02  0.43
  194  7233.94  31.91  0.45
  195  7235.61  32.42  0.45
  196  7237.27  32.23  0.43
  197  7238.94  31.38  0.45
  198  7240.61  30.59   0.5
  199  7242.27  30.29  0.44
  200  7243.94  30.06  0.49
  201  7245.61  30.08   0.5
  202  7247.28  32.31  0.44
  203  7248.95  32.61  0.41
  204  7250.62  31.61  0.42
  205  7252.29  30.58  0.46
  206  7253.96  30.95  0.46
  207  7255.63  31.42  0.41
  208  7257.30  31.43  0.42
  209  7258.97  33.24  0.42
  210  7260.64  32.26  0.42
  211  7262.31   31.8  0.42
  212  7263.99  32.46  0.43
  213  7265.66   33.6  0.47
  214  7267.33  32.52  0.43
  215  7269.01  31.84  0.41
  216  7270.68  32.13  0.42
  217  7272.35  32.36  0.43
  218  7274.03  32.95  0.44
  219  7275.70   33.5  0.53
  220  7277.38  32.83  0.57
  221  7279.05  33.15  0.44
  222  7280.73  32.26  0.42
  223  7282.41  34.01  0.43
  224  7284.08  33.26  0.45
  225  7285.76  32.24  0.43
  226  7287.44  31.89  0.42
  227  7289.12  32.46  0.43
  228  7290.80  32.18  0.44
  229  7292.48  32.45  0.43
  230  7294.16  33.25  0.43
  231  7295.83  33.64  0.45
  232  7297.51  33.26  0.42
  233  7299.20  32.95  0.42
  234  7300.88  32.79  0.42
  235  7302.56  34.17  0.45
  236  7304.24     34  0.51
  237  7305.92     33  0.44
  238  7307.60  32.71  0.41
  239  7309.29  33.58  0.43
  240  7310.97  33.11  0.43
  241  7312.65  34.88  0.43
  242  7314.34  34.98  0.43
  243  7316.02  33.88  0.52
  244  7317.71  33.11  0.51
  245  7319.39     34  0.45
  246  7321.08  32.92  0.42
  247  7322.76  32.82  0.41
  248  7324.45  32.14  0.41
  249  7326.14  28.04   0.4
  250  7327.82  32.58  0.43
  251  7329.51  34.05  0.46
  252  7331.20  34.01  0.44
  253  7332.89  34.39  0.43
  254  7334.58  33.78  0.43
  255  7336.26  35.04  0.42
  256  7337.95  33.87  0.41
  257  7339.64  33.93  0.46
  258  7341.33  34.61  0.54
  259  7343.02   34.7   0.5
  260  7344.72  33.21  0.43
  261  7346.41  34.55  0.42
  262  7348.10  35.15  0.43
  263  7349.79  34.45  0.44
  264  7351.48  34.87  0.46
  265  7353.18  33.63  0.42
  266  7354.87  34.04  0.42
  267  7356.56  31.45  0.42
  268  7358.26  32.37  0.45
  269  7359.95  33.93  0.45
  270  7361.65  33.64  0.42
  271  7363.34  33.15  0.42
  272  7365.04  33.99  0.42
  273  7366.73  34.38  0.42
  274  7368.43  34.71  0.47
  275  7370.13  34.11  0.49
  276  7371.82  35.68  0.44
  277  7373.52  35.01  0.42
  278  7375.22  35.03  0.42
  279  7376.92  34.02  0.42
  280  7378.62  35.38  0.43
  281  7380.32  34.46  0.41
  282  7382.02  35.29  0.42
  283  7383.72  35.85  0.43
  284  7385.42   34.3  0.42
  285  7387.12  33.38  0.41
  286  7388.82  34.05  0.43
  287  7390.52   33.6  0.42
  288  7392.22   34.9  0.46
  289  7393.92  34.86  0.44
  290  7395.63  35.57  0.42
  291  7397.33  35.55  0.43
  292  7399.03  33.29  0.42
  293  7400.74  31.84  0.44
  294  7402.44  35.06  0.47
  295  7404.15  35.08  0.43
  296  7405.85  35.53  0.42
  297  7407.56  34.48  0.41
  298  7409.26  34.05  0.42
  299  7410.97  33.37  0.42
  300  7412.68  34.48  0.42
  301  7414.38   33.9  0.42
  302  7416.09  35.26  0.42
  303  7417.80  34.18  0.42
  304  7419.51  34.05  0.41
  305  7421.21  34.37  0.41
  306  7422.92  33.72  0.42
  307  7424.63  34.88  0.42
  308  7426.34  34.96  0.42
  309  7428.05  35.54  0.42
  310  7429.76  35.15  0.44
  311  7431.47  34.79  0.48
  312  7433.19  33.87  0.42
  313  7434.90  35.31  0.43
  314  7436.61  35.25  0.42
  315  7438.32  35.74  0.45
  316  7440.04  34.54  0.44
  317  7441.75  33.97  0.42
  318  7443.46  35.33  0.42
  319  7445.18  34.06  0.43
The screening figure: 0.95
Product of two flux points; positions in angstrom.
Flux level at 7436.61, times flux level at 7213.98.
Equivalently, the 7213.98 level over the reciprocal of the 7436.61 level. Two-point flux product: 1095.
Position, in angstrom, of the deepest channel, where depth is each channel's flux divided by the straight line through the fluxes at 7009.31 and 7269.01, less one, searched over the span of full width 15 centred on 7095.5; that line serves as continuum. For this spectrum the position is 7088.84 angstrom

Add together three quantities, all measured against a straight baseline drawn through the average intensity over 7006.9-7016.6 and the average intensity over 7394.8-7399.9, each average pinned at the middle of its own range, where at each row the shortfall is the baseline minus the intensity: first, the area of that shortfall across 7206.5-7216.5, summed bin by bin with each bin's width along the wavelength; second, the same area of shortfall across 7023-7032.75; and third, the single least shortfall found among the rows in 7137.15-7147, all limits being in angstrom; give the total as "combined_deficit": 37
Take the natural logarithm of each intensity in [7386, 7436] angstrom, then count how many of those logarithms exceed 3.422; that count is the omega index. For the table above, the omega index 29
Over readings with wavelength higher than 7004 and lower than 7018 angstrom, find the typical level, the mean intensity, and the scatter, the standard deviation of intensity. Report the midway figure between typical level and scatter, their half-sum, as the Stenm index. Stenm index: 15.7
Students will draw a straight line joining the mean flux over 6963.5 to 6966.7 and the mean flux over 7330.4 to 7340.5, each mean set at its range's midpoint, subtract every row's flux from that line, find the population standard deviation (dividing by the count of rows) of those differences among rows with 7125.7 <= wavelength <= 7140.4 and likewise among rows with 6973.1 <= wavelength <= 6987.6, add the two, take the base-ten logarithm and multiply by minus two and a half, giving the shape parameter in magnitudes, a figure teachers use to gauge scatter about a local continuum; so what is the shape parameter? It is -0.76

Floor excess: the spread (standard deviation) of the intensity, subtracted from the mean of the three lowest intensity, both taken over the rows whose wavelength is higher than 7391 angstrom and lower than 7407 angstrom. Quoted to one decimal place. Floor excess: 32.1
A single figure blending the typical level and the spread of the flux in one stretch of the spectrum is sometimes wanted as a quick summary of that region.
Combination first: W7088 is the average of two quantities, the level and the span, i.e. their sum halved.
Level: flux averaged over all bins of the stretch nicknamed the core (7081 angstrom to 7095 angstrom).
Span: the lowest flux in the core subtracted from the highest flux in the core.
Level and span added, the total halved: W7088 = 17.1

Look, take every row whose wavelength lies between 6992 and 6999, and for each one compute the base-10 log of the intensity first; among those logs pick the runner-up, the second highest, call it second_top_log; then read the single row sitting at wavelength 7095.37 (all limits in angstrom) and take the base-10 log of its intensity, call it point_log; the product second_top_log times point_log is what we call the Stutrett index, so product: 2.13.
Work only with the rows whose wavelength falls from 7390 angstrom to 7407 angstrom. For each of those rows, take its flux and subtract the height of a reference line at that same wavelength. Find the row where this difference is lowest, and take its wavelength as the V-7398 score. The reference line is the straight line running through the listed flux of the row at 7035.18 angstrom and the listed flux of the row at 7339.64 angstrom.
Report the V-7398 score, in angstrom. 7400.74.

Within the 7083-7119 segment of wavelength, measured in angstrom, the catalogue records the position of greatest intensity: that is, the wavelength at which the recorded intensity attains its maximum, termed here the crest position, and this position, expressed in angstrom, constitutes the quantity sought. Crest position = 7085.57 angstrom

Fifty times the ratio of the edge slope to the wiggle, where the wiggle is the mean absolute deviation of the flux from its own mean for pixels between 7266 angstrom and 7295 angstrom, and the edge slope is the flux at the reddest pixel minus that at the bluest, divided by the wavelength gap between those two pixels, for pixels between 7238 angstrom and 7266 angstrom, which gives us 8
